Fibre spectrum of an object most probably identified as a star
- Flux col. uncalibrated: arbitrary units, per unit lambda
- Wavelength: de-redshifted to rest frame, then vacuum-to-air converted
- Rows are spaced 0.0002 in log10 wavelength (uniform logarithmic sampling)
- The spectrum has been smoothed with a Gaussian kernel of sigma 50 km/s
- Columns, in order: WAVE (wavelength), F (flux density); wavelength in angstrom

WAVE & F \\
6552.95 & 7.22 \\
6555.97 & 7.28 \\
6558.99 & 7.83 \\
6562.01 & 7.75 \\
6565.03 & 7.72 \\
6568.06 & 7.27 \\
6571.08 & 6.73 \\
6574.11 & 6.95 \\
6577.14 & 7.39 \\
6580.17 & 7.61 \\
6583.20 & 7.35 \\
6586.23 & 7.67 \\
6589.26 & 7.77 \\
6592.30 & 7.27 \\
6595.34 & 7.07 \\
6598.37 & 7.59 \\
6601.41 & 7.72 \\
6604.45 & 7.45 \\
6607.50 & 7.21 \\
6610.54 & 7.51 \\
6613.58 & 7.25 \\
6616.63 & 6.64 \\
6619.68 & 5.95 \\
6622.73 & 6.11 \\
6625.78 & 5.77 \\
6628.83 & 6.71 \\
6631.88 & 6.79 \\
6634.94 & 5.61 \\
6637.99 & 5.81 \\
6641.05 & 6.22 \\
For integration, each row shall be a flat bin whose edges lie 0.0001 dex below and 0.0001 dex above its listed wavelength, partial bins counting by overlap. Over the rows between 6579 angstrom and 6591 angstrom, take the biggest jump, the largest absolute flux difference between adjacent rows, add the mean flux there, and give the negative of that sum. -7.92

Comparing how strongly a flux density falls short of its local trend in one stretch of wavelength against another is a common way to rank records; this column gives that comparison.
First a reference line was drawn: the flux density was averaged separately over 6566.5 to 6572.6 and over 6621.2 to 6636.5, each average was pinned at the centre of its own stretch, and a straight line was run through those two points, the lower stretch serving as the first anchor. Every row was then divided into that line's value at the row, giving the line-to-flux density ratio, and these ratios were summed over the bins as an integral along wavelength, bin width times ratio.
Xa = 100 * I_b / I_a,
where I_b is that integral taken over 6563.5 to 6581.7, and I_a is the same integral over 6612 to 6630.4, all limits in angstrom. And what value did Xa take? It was 96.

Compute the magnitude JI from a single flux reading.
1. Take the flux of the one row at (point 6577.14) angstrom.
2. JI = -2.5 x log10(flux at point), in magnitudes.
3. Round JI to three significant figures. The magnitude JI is -2.17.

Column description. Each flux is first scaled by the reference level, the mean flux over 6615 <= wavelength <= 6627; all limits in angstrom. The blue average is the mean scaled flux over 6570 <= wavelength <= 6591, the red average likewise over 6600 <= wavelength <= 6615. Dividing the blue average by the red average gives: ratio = 0.99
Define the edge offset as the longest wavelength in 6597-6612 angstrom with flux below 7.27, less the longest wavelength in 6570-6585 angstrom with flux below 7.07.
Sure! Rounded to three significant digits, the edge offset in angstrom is 33.4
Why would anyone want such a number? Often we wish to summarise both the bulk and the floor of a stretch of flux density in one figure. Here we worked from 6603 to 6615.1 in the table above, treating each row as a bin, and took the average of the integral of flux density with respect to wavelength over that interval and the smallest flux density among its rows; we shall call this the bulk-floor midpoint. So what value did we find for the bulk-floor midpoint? 48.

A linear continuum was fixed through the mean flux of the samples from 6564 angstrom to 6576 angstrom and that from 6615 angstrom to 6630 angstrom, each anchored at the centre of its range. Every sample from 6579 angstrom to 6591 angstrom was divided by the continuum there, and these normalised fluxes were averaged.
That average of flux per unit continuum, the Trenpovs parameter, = 1.10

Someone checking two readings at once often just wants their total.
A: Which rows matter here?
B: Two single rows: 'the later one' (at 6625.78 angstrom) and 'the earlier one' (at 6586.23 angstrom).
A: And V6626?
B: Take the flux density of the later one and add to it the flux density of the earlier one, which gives 13.4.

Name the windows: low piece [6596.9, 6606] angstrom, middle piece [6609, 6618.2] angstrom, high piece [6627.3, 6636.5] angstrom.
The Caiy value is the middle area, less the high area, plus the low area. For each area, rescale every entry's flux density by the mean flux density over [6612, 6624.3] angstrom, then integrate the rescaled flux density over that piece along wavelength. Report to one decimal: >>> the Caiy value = 11.7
